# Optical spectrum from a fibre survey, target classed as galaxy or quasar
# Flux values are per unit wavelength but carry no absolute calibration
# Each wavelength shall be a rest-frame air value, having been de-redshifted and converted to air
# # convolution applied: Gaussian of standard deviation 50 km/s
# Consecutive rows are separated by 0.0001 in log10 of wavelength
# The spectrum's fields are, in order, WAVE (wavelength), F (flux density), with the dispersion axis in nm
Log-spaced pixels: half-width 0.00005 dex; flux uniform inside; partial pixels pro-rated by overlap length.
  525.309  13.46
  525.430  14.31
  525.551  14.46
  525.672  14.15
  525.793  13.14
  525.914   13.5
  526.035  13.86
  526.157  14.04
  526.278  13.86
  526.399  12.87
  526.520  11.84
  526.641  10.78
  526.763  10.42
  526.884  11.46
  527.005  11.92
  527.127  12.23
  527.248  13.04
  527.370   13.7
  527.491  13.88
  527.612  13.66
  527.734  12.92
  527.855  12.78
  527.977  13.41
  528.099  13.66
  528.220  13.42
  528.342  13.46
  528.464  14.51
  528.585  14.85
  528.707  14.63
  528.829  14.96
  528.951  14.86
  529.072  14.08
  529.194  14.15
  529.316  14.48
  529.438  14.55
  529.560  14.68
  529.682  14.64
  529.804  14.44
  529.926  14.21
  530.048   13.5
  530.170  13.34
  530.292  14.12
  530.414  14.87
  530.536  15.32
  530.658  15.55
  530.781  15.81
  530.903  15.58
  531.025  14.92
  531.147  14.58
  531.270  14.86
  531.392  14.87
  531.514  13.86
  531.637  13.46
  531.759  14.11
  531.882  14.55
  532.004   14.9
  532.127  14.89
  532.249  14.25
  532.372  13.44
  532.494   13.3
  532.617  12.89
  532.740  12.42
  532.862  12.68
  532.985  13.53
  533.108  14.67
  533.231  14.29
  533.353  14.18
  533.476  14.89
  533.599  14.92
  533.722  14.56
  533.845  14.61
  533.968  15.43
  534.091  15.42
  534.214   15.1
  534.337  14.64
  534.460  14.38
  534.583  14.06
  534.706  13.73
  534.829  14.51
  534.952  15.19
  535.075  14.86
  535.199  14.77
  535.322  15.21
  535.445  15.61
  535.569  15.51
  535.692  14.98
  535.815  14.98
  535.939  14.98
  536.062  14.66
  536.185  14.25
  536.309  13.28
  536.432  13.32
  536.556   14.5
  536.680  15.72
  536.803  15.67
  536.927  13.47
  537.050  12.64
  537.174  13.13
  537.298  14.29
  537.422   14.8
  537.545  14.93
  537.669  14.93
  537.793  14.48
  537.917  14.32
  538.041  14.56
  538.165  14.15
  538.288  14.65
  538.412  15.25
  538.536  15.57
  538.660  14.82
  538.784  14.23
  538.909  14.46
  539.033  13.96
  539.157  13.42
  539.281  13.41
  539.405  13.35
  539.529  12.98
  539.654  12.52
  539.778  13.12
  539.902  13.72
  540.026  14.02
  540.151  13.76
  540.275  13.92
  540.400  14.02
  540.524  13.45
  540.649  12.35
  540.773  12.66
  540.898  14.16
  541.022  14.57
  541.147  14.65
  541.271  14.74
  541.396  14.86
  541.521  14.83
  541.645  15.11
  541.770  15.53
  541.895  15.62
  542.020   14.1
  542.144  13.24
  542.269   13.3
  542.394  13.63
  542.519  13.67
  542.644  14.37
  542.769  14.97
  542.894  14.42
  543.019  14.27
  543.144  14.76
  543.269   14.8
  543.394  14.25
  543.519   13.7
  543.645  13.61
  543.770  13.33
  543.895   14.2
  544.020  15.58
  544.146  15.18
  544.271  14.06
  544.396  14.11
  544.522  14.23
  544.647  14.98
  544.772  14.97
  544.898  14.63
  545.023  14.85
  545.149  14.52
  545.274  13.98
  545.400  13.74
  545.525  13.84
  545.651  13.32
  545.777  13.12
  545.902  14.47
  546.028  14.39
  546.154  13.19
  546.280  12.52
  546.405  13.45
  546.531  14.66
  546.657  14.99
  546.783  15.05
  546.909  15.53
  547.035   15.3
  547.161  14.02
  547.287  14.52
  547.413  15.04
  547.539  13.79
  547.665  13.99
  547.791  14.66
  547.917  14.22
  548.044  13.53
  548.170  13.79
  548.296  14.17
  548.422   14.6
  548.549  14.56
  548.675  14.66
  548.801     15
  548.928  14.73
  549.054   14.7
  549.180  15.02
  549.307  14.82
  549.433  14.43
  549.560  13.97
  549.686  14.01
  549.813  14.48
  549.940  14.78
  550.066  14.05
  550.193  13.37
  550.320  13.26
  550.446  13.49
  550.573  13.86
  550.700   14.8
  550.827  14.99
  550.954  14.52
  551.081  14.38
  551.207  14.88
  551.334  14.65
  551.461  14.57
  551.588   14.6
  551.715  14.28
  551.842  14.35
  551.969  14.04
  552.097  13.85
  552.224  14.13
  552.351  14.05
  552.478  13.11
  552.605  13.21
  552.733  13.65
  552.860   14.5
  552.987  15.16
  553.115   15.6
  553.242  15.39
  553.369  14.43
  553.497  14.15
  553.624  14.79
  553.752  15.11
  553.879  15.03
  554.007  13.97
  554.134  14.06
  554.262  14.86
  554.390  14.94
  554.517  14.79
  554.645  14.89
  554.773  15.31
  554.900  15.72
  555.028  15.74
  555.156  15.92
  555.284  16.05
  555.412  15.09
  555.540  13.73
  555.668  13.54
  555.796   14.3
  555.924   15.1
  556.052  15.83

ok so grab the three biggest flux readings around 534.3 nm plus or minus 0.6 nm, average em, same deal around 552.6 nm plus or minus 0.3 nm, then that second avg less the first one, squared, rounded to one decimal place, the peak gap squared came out 1.6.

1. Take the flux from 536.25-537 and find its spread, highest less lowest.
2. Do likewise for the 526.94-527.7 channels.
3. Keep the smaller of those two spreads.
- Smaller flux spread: 1.96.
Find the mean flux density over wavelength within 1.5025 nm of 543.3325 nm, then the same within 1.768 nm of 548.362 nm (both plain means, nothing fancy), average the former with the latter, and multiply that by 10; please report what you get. 144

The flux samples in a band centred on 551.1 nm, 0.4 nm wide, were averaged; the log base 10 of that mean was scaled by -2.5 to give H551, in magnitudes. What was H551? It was -2.91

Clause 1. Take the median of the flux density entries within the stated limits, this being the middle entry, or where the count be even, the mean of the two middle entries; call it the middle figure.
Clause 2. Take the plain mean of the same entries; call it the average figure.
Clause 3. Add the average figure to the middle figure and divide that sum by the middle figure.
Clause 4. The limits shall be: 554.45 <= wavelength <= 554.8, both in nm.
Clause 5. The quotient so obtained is 2.01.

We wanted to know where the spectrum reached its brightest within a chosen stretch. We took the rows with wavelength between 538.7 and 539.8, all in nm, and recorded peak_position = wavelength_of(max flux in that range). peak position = 538.909 nm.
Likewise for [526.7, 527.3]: 527.248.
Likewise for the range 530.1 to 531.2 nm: 530.781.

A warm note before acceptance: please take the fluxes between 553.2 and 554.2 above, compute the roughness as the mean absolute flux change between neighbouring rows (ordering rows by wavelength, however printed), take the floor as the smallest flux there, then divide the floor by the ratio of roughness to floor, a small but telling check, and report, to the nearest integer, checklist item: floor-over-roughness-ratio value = 398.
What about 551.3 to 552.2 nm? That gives 1151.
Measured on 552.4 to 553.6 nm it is 349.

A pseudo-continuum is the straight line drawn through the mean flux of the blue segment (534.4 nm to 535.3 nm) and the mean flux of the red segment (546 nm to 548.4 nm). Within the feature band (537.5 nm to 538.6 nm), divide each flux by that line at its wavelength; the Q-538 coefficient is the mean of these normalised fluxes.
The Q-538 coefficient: 1.02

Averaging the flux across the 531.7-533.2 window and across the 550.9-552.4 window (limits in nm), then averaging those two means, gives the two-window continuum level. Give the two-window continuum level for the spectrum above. 14.1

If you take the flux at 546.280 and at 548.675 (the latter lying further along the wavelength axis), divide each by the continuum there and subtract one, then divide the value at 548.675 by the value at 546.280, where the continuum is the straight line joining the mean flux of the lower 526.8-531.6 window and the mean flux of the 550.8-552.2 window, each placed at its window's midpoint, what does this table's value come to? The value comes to -0.1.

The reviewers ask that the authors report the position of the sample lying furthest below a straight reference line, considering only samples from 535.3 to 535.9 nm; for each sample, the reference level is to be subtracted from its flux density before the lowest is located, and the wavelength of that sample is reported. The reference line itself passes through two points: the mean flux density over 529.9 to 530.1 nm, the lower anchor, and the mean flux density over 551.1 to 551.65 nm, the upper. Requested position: 535.815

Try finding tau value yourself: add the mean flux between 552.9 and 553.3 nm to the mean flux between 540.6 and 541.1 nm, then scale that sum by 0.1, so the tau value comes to 2.88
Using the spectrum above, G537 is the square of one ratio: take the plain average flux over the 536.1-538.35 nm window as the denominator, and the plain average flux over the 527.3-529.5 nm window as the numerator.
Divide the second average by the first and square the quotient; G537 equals 0.96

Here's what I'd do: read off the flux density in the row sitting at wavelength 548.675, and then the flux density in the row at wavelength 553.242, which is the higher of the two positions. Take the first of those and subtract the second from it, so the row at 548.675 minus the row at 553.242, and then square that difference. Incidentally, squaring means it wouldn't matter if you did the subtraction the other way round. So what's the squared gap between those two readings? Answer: 0.53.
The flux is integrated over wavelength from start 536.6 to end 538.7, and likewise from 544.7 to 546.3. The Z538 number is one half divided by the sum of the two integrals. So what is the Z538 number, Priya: 0.0094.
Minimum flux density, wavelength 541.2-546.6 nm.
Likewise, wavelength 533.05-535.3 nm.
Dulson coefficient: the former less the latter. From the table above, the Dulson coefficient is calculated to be -1.2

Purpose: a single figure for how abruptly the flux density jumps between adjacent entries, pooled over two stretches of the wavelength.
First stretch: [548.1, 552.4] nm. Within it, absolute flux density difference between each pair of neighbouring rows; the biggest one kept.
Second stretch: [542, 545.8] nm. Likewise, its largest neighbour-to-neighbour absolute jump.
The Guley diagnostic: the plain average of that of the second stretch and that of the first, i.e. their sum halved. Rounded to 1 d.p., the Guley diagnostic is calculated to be 1.2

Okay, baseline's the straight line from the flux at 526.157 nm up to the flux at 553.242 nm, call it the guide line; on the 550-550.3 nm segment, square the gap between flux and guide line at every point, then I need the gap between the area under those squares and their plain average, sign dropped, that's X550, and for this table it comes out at 1.8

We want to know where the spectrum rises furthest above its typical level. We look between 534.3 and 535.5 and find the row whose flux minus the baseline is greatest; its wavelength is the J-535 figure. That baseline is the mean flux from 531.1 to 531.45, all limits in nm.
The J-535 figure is 535.445 nm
